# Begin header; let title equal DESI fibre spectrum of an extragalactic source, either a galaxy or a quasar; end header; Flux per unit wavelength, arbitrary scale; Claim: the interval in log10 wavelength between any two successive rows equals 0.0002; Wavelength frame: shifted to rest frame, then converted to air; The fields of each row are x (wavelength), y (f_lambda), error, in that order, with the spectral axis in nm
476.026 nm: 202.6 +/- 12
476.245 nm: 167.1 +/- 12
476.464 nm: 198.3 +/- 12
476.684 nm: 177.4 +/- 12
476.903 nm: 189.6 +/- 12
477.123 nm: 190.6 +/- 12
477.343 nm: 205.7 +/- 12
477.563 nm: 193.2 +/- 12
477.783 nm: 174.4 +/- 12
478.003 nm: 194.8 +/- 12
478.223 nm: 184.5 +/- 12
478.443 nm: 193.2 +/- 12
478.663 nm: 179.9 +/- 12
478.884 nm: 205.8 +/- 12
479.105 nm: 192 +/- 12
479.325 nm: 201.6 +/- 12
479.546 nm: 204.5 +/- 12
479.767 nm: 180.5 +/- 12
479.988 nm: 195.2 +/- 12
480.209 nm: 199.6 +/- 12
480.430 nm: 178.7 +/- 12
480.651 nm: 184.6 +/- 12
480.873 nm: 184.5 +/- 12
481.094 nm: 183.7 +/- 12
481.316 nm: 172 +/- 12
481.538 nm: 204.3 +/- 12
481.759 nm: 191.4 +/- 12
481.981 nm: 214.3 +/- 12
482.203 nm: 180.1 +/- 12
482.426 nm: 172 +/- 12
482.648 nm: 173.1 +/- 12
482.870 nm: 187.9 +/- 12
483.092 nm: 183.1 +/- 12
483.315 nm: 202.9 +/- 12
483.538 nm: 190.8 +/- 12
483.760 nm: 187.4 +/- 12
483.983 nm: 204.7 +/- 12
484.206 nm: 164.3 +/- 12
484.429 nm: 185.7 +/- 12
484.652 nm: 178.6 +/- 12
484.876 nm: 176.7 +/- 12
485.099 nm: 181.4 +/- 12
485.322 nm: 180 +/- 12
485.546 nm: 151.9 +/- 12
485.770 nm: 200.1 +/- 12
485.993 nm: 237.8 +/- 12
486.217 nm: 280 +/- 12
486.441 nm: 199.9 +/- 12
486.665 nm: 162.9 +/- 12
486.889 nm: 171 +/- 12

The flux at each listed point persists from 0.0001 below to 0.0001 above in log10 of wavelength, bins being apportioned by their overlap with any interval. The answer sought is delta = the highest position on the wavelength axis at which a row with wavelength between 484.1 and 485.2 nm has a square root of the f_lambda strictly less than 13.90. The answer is 485.099 nm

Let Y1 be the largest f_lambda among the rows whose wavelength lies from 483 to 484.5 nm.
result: 204.7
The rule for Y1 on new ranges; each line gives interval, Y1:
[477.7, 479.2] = 205.8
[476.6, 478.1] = 205.7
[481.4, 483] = 214.3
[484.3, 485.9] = 200.1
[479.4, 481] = 204.5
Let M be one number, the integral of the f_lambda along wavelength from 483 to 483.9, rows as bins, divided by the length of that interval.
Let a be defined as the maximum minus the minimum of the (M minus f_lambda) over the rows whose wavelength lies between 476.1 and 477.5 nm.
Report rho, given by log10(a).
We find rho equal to 1.59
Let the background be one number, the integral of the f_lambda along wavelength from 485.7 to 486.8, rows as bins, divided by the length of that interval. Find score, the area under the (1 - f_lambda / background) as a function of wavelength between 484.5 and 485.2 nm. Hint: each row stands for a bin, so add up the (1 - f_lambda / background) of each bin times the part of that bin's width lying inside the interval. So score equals 0.119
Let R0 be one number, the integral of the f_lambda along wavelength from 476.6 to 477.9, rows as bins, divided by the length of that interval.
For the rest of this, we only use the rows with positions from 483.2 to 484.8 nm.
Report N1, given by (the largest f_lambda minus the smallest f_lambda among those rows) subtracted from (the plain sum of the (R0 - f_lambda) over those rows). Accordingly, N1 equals -34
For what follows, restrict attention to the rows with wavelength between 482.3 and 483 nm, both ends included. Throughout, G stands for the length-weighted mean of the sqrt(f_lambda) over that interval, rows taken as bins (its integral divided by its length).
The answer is 13.3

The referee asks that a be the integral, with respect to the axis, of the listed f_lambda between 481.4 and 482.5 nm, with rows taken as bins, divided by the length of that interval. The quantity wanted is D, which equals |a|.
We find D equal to 193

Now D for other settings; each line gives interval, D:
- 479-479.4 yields 197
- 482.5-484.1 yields 190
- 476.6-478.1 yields 190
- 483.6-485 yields 183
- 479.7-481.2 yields 187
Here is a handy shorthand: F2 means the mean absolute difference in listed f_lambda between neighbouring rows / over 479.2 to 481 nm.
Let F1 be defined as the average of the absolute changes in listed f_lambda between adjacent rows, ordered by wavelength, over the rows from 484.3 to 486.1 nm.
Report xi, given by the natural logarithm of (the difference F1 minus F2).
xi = 2.1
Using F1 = 18.4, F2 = 10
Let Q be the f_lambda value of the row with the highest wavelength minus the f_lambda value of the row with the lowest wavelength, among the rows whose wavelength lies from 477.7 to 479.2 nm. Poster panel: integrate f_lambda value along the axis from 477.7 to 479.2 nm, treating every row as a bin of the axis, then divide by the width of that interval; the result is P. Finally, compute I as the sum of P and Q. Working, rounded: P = 189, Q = 18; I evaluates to 207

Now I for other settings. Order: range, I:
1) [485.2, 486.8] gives 184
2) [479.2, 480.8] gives 175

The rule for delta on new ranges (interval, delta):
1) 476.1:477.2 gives 477.123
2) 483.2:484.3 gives 484.206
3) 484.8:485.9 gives 485.546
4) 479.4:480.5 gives 480.430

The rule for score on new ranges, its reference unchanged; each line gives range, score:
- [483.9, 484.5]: 0.089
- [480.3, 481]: 0.107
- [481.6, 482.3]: 0.064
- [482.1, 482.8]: 0.130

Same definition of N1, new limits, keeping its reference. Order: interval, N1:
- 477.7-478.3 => -8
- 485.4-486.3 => -243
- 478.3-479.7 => -71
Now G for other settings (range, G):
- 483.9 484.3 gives 13.5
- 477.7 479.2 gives 13.8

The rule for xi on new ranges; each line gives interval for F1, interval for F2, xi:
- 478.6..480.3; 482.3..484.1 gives 1.1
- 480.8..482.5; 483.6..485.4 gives 1.4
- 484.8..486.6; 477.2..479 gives 2.9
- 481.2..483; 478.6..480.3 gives 1.5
